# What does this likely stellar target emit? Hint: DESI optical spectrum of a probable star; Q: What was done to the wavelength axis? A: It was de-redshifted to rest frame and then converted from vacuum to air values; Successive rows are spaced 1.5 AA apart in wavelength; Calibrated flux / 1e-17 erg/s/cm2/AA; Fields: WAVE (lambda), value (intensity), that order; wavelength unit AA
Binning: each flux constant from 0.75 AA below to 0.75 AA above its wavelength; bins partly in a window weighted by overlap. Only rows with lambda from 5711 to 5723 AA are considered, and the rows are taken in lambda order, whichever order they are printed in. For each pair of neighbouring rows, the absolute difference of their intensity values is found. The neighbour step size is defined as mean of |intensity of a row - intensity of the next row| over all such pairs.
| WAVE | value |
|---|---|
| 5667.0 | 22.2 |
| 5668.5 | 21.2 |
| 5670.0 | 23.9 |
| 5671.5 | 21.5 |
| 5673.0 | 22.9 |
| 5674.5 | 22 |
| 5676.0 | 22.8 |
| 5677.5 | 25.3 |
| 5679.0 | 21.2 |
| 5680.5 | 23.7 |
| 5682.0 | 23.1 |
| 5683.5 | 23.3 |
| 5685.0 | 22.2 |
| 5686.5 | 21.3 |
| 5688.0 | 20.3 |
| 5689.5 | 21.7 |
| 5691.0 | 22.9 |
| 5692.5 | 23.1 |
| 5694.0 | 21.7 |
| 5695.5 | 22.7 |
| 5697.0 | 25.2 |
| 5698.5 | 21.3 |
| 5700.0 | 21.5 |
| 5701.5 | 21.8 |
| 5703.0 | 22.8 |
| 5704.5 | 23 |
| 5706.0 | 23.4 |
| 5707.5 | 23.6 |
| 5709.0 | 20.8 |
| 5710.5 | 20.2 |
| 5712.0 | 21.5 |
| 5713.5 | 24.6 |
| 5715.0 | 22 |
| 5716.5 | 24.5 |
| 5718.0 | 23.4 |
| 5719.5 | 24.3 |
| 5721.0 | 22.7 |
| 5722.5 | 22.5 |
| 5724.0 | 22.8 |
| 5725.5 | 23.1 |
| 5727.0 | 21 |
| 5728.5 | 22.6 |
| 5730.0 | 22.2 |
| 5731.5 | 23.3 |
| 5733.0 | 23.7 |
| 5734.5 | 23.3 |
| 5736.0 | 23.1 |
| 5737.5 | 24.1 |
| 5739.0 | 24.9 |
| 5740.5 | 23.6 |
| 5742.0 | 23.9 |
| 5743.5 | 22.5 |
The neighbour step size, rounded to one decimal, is 1.7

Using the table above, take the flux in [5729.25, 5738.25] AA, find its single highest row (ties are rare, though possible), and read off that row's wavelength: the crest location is 5737.5 AA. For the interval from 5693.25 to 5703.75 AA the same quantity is 5697.0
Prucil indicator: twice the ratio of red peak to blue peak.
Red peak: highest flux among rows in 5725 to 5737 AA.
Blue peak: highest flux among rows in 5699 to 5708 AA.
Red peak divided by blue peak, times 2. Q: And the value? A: 2.01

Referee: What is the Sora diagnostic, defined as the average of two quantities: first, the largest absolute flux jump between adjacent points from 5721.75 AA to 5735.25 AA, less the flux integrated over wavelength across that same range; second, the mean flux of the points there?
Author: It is -141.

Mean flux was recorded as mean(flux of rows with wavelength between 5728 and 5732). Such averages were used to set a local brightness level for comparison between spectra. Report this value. 22.7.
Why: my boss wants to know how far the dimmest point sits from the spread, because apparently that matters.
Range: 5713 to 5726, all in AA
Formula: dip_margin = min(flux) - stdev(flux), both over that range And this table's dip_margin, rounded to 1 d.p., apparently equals 21.1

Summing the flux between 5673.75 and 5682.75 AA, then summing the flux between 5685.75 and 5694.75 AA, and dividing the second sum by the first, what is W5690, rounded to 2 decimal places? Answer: 0.95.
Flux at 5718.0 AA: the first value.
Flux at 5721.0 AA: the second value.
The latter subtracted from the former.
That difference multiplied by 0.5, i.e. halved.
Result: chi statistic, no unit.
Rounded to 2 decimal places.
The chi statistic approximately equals 0.35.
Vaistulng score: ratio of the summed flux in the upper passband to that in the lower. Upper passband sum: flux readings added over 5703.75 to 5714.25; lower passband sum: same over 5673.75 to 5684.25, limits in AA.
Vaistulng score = 0.97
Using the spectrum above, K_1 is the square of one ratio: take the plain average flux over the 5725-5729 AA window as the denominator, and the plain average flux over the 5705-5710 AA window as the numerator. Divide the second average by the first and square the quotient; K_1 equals 1.03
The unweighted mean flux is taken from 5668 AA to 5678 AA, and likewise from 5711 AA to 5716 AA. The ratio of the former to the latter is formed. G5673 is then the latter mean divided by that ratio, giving 22.6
